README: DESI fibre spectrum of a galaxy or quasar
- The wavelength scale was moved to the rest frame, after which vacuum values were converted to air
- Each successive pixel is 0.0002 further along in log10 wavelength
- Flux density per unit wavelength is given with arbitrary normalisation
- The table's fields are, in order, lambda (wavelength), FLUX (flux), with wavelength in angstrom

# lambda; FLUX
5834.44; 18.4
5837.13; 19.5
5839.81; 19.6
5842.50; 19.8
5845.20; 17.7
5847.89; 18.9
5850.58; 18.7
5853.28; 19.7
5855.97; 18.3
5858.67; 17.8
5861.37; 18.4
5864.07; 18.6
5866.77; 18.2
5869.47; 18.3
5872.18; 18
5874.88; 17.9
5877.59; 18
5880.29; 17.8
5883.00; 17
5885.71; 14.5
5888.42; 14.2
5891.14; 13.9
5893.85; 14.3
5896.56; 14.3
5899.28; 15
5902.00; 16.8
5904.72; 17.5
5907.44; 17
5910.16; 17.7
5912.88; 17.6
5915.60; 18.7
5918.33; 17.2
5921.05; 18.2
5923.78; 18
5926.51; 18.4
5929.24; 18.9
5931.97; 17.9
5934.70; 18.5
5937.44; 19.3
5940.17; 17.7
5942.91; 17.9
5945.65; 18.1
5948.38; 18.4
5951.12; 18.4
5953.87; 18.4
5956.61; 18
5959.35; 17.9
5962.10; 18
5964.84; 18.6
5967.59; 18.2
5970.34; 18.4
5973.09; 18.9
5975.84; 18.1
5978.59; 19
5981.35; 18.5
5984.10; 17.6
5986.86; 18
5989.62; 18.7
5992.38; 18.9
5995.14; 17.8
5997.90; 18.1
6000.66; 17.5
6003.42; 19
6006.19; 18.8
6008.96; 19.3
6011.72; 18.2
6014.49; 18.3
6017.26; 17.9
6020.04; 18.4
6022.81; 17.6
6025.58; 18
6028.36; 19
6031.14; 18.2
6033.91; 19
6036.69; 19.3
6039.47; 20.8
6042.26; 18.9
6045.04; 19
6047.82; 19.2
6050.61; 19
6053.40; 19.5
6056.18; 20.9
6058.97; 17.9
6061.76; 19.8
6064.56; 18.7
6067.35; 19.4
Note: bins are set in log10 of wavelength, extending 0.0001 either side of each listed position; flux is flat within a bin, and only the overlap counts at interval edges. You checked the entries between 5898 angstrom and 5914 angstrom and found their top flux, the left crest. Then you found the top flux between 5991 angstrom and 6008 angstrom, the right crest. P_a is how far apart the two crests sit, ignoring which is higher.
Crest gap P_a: 1.3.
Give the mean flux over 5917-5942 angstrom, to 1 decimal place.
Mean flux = 18.2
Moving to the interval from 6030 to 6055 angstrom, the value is 19.2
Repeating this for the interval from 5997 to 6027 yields 18.3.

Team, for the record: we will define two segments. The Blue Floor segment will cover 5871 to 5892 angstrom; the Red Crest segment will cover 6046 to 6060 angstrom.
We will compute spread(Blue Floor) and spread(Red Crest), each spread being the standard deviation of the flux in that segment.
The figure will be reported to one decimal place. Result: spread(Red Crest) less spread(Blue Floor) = -0.8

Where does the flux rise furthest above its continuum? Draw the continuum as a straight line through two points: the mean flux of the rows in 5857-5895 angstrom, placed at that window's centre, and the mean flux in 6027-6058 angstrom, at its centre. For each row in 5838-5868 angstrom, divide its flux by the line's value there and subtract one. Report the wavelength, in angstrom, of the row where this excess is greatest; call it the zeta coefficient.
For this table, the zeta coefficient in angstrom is 5842.50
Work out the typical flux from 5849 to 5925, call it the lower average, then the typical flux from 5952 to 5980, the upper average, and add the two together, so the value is 35.5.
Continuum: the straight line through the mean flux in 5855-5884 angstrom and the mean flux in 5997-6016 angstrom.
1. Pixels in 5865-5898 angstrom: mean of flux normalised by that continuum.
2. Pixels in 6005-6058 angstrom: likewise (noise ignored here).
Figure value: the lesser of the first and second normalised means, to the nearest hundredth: 0.91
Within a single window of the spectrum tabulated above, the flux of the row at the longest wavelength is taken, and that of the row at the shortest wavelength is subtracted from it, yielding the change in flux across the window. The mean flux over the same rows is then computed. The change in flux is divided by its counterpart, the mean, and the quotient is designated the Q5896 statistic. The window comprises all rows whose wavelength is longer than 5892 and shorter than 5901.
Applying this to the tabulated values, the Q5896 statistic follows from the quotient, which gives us 0.05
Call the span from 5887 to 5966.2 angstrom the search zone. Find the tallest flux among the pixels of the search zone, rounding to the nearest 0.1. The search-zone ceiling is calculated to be 19.3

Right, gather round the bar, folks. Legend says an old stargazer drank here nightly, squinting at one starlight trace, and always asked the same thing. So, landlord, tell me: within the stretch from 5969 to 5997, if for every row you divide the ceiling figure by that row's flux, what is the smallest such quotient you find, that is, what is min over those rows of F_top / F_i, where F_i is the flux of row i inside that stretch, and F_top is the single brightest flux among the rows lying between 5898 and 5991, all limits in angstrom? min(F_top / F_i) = 1.02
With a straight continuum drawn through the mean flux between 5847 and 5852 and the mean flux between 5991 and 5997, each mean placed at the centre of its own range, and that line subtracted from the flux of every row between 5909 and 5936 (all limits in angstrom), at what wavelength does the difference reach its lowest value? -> 5918.33 angstrom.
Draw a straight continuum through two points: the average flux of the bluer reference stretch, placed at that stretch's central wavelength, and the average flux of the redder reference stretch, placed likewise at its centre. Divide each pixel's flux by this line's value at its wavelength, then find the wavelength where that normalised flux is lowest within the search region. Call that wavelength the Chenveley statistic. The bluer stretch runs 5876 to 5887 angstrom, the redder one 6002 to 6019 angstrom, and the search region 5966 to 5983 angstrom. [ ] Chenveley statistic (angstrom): 5975.84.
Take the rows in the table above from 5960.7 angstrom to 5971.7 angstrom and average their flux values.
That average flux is 18.3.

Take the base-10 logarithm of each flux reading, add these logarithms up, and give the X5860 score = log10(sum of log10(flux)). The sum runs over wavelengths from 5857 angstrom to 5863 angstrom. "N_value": 0.401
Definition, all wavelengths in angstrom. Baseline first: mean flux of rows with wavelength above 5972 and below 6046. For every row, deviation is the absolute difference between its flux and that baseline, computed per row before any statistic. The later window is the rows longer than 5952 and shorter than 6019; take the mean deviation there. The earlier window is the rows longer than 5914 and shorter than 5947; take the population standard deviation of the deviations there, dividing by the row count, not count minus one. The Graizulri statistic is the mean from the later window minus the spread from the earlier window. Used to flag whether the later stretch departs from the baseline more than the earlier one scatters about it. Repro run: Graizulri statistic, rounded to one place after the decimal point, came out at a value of 0.1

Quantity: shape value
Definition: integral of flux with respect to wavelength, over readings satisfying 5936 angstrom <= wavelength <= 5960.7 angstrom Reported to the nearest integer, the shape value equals 450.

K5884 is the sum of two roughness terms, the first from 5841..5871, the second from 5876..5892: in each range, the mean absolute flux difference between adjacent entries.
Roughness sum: 1.59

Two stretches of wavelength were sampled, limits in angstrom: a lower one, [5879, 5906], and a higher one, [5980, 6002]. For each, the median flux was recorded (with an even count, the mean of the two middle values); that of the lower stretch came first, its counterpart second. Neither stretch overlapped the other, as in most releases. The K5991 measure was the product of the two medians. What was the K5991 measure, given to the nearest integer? 266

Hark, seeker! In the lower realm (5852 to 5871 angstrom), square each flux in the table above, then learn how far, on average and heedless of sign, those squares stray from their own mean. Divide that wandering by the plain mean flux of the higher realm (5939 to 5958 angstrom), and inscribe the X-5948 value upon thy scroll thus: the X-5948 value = 0.80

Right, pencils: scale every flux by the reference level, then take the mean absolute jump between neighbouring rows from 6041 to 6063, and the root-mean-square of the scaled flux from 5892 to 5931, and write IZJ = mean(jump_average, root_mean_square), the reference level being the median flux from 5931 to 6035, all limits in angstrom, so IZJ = 0.499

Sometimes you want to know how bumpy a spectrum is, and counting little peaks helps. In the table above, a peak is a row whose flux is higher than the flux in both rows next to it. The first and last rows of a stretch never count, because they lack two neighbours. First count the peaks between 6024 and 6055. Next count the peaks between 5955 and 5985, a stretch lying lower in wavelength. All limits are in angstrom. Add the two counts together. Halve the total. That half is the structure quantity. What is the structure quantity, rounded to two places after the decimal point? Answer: 3.00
